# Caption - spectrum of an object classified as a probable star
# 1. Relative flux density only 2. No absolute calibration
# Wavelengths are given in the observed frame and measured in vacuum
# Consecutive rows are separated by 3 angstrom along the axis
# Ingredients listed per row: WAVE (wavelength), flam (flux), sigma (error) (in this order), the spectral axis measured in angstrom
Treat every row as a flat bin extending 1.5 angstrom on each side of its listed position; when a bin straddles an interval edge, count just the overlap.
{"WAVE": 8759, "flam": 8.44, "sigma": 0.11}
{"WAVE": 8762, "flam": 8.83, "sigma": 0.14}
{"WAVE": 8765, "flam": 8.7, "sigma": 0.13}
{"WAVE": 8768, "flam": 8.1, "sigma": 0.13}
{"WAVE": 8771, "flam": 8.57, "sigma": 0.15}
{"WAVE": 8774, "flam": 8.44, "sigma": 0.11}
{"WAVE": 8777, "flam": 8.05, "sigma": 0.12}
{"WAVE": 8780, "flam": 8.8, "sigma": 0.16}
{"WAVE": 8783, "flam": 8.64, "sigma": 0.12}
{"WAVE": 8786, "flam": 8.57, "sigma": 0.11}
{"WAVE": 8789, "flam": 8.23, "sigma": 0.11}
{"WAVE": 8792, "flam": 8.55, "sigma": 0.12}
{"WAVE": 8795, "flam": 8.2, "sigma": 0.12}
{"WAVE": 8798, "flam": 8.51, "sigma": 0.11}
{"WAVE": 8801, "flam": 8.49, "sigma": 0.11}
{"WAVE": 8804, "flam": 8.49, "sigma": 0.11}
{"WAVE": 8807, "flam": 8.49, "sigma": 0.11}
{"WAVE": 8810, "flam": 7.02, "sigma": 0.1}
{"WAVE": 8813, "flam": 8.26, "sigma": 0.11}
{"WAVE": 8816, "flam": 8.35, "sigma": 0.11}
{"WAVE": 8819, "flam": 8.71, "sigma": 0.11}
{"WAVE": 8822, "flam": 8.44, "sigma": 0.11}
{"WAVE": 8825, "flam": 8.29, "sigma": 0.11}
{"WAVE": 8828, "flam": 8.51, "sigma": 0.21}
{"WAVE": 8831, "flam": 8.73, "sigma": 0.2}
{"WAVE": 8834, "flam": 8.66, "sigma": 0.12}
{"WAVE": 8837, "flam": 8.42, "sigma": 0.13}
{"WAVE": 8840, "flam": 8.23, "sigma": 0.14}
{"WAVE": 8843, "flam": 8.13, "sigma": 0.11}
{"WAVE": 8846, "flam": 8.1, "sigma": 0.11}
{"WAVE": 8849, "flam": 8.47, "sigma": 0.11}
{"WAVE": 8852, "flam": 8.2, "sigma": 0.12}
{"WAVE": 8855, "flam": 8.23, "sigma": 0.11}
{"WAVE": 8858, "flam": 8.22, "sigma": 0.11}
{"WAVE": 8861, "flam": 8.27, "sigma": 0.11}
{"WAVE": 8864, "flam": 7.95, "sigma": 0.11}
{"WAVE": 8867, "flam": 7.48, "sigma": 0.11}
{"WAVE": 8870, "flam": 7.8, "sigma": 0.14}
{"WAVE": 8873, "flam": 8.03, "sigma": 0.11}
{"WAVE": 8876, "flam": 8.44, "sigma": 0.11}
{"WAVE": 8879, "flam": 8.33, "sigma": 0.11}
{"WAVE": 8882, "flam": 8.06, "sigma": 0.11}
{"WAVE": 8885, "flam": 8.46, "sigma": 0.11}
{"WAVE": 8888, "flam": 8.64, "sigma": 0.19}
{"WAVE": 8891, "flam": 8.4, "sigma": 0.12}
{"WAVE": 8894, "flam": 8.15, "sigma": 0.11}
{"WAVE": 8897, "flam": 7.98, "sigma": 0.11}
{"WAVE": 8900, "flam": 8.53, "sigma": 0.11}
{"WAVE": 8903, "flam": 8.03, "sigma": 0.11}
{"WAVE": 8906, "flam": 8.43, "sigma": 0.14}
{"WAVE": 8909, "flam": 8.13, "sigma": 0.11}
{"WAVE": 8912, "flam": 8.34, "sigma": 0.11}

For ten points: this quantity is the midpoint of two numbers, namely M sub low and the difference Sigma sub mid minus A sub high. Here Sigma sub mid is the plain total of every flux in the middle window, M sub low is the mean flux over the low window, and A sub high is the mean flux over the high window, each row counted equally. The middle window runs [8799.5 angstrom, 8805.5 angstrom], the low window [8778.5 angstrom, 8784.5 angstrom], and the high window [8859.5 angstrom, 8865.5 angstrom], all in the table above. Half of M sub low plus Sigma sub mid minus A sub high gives 8.8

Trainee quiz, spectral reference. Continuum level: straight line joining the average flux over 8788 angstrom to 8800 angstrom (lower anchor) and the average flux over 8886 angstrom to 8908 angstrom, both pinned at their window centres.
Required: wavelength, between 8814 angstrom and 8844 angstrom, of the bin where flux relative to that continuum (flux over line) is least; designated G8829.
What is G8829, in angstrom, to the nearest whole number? 8843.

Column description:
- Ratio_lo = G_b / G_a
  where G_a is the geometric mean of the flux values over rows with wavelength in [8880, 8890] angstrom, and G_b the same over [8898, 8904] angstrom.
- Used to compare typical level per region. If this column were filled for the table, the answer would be 0.99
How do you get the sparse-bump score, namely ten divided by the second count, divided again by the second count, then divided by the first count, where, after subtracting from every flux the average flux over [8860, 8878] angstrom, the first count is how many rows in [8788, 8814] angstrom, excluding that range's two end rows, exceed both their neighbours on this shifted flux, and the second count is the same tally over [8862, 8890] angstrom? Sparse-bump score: 5.00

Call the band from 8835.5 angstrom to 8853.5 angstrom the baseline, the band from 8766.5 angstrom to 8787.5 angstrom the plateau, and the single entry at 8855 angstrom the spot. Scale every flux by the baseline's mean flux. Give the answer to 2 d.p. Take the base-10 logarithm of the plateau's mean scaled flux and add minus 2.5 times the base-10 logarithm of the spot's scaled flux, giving 0.01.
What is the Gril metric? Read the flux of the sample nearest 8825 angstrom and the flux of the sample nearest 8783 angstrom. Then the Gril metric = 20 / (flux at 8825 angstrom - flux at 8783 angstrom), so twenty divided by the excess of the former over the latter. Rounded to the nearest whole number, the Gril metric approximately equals -57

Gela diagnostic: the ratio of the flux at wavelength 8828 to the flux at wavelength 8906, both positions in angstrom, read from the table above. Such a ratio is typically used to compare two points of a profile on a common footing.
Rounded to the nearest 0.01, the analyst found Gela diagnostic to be 1.01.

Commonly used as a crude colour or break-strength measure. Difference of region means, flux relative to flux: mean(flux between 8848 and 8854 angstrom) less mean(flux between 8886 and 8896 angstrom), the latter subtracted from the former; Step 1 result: -0.06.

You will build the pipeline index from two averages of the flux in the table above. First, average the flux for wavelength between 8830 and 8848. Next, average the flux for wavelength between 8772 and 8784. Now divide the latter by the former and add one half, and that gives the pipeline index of 1.51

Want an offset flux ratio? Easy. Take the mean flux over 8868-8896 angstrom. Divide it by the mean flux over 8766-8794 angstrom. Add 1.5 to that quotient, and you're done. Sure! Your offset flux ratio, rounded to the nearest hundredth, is 2.48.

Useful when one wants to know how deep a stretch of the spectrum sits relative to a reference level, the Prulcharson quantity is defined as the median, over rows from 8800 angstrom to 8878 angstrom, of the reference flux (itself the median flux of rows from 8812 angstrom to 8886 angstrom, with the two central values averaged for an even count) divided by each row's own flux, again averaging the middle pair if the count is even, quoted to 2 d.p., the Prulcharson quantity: 1.00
